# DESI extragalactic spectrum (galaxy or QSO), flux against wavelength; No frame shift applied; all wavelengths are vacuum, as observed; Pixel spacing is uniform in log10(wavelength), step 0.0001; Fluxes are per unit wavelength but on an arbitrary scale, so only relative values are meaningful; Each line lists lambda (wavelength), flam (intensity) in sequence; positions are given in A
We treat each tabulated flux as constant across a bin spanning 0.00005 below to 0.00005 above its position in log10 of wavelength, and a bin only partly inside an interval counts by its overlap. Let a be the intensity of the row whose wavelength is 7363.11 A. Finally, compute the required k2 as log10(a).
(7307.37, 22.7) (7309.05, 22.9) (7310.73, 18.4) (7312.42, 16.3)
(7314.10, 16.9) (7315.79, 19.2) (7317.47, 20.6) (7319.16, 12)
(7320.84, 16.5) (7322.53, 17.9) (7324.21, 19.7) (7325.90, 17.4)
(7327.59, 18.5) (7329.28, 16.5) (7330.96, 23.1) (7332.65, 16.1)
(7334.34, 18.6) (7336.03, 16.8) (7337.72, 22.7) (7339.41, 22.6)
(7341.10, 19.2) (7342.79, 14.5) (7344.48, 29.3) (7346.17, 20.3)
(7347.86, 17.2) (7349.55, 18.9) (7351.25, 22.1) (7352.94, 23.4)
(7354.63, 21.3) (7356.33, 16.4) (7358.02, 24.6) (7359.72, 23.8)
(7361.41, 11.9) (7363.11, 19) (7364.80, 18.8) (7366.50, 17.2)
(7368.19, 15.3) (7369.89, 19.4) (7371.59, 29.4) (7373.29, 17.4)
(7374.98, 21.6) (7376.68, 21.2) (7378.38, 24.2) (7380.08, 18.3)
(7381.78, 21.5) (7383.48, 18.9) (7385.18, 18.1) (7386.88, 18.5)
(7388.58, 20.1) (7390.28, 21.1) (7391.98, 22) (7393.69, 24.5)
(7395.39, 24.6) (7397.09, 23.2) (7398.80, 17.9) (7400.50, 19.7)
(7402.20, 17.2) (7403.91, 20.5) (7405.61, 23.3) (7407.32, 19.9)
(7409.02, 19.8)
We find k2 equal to 1.28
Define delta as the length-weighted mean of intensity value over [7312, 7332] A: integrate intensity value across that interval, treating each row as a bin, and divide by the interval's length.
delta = 17.9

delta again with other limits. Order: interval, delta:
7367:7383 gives 20.8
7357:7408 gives 20.4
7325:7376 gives 19.8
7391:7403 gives 21.3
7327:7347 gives 19.9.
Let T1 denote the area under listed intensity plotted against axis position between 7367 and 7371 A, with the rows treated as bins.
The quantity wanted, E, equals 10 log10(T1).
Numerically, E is 18.6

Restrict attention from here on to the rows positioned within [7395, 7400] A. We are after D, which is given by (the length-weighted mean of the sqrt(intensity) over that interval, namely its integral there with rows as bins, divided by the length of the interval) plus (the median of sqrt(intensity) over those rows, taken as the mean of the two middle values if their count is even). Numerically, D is 9.44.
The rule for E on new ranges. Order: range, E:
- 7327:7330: 17.2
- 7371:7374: 18.4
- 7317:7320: 16.7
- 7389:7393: 19.3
